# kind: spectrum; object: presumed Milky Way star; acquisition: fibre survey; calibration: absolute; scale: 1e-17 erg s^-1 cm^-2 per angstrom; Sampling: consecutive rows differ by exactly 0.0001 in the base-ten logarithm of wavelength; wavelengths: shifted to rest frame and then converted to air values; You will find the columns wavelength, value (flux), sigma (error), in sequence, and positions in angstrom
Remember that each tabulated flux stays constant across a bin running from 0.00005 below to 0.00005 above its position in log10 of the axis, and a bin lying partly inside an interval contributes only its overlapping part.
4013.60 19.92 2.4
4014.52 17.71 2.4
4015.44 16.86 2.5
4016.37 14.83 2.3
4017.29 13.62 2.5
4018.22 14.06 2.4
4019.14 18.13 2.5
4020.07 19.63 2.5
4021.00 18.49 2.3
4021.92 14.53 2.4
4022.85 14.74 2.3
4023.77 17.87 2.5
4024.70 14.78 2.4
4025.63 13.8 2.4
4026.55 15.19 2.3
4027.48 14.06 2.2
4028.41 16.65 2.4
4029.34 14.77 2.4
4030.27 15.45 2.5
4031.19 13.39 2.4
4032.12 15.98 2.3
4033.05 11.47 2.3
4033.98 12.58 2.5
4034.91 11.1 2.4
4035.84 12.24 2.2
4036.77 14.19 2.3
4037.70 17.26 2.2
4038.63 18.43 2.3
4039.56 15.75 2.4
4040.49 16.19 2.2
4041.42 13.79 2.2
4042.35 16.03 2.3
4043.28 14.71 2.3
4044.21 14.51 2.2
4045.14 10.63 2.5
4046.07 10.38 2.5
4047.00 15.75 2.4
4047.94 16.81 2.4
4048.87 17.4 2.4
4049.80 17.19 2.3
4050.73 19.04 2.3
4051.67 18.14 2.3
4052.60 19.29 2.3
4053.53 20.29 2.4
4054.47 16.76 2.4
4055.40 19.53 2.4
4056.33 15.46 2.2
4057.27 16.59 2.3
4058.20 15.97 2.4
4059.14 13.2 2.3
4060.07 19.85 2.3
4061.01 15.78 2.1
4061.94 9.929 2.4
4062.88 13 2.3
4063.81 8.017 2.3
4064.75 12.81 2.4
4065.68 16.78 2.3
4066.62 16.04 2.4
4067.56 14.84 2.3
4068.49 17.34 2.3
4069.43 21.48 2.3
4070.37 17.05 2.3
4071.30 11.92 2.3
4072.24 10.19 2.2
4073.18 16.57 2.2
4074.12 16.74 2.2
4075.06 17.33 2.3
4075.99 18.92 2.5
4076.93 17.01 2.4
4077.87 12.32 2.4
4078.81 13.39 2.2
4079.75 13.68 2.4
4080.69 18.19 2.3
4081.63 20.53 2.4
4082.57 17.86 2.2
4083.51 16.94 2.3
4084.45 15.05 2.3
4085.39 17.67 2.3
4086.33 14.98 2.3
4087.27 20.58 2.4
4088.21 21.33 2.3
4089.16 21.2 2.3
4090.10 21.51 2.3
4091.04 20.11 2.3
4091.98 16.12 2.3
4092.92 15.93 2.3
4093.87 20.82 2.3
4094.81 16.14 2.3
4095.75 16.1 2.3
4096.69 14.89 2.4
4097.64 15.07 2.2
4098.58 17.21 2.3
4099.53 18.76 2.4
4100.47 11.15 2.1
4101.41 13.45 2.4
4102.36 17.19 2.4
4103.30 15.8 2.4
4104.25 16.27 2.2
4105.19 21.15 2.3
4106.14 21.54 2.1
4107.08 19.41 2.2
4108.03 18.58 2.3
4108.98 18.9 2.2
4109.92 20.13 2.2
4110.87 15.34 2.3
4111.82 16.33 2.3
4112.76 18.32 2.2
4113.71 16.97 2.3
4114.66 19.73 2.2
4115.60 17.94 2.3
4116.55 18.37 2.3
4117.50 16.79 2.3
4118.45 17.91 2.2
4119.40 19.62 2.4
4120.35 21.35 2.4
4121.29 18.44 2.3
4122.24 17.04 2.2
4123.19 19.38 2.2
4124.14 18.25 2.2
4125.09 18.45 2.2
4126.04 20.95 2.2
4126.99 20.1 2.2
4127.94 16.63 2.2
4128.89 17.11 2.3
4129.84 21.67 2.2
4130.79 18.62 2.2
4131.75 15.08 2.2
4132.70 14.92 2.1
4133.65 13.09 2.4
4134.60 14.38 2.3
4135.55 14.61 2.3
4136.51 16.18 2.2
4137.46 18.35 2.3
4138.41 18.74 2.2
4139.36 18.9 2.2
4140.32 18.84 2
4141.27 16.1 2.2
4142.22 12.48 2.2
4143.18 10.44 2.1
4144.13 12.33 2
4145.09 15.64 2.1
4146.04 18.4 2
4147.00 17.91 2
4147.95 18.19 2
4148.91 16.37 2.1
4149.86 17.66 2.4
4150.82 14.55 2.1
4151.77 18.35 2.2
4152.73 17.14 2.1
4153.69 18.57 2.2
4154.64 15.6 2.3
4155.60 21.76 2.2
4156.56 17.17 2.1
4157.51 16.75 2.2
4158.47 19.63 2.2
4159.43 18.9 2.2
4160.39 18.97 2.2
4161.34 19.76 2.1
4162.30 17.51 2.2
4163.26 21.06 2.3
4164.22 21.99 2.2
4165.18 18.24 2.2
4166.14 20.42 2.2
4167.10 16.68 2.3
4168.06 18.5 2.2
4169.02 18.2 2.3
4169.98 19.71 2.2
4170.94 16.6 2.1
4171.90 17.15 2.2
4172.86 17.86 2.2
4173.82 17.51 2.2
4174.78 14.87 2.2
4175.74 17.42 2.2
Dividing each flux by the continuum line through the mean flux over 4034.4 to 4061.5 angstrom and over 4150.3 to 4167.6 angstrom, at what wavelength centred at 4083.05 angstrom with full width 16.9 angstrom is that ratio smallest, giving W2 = 4077.87 angstrom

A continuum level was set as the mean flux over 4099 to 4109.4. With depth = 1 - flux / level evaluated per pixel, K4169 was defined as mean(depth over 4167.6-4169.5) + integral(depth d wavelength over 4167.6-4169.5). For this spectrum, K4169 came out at -0.1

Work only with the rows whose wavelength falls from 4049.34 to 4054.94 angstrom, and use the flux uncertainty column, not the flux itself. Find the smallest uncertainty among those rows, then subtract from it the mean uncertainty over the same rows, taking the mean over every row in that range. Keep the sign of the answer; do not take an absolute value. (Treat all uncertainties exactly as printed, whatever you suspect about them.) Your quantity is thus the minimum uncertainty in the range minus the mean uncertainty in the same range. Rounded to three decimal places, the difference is -0.033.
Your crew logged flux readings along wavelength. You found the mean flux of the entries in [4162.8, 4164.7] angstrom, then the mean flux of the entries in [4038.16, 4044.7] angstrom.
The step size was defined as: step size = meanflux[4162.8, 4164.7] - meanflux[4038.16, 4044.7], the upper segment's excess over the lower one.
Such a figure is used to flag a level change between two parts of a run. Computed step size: 5.9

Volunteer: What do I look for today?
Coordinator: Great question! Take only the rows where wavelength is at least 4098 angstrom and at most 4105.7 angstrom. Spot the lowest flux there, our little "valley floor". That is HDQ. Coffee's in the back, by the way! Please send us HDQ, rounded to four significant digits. 11.15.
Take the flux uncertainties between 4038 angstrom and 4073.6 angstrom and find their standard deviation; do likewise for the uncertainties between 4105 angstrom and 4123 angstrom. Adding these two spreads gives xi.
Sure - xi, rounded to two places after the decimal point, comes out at 0.16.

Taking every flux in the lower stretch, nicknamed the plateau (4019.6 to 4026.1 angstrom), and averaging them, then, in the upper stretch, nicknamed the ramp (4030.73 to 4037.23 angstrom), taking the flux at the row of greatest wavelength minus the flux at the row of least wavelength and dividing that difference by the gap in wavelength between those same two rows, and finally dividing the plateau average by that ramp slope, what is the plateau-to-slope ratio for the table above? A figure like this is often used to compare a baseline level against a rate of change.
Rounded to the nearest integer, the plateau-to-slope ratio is 113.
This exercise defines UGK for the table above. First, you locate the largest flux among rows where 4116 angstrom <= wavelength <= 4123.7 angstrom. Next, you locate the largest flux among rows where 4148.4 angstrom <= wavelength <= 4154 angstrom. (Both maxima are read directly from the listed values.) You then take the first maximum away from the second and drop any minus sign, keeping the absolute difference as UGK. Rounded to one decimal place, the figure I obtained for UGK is 2.8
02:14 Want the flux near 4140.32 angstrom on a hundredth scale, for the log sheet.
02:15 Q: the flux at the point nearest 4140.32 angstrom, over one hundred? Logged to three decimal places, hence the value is 0.188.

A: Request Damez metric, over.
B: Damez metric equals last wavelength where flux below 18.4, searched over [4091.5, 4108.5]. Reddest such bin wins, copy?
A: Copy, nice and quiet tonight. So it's 4104.25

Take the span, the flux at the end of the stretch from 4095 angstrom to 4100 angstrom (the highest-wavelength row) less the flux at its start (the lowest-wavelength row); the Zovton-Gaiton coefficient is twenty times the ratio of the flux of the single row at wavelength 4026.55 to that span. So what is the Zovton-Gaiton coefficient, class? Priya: 114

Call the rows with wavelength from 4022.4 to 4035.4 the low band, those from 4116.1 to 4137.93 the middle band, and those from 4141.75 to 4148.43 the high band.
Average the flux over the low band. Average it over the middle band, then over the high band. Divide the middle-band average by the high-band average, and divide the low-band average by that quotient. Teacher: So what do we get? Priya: 12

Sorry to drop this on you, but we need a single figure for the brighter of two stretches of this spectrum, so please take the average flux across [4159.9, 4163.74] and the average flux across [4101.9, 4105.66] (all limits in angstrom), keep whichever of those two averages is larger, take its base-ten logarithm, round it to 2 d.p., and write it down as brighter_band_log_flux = 1.29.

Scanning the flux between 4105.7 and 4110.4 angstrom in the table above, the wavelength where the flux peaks 4106.14 angstrom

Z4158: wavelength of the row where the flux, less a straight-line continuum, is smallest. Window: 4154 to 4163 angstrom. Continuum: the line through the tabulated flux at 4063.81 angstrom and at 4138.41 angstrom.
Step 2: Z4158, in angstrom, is 4154.64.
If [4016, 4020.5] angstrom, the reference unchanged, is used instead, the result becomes 4017.29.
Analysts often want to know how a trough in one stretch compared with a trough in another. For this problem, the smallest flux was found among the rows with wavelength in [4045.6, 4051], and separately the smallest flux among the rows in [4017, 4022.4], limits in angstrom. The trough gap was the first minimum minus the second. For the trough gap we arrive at -3.2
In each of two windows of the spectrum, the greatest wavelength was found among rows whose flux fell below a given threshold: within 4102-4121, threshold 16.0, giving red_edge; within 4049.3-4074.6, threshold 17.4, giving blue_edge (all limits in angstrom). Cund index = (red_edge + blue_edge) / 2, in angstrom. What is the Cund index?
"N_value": 4092.5 angstrom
